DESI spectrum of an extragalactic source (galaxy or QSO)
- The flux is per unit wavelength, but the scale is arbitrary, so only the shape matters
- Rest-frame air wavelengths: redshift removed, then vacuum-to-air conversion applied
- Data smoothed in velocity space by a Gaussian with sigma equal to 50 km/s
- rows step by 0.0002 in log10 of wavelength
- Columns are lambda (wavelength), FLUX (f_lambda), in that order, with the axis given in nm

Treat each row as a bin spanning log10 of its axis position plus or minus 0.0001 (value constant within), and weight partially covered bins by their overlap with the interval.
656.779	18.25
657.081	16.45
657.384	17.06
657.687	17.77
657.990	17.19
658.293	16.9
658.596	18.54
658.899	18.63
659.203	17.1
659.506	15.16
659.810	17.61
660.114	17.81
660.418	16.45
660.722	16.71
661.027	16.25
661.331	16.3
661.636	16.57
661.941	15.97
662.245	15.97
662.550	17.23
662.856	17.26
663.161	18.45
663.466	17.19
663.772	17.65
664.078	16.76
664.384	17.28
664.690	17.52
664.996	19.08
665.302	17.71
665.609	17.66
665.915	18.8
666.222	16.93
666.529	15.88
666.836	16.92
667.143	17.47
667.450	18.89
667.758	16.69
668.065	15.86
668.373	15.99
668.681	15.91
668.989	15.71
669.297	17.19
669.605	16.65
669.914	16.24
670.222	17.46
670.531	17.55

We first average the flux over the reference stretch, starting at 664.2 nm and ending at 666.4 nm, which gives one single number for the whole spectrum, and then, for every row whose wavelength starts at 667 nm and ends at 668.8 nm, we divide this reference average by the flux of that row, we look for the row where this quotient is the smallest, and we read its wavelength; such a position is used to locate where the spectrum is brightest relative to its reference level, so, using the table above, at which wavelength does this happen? 667.450 nm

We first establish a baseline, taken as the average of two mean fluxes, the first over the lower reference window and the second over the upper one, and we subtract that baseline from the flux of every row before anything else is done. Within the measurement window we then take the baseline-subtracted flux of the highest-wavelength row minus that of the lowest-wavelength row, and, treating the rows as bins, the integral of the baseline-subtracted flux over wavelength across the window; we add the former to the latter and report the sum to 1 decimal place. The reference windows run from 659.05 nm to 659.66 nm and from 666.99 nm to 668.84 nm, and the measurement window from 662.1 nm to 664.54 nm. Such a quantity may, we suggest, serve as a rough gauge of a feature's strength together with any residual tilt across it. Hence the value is 3.2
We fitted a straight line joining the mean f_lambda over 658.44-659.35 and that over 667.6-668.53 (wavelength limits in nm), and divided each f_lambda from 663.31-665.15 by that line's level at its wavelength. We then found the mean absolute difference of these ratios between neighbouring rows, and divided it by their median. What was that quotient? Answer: 0.044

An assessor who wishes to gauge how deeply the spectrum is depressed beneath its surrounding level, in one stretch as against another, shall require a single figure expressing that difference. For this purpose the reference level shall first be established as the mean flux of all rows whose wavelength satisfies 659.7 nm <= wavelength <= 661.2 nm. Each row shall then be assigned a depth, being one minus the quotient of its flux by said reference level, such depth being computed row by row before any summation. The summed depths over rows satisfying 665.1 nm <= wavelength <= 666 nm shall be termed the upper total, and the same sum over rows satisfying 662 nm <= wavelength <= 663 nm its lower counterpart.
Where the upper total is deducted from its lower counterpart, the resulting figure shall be 0.22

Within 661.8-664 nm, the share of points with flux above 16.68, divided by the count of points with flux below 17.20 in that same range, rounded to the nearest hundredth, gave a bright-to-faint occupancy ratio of 0.24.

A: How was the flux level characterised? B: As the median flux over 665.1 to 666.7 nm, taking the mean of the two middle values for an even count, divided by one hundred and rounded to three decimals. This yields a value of 0.177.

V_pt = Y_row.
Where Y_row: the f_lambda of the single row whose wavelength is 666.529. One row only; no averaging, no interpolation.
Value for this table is 15.88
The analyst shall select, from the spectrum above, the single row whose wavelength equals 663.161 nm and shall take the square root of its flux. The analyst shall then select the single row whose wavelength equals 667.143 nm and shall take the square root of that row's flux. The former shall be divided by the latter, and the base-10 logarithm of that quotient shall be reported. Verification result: 0.012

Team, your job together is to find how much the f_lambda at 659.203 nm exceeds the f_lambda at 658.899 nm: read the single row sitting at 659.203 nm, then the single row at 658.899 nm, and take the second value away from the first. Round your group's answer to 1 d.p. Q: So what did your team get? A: -1.5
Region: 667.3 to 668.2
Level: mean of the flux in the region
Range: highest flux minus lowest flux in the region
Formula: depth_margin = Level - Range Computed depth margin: 14.1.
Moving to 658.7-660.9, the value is 13.6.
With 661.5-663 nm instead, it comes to 15.3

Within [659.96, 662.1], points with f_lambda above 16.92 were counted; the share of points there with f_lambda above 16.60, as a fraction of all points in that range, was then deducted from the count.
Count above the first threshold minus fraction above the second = 1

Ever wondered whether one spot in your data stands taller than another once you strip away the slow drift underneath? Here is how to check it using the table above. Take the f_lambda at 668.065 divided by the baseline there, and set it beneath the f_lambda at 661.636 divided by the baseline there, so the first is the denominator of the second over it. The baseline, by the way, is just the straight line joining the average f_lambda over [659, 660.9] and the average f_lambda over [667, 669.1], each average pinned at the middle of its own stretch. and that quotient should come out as 1.04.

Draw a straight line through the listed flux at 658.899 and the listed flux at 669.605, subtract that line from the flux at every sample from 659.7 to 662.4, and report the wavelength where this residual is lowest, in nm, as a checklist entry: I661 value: 661.941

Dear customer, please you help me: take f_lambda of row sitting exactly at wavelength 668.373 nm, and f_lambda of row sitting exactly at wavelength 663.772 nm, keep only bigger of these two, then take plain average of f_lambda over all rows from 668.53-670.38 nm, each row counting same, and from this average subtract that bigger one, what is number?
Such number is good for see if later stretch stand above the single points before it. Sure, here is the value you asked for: -1.1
